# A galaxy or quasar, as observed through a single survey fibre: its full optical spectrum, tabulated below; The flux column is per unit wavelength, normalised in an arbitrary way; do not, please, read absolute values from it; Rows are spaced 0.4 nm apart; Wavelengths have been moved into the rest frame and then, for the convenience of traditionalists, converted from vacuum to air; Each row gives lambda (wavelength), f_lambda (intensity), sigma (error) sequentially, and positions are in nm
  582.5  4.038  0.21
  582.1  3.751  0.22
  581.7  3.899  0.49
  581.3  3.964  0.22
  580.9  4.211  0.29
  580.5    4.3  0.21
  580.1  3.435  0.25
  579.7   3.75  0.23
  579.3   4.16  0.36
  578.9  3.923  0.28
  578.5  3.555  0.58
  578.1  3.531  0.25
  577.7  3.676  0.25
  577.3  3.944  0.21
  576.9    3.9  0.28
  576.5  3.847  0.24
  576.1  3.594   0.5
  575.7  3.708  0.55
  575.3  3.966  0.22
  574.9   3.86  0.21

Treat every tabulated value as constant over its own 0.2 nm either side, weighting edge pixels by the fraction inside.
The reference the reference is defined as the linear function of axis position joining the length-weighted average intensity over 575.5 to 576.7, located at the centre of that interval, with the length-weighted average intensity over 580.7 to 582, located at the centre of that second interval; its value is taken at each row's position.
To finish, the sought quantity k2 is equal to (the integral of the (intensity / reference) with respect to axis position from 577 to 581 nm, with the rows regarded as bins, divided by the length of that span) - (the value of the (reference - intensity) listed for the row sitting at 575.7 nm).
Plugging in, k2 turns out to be 1.0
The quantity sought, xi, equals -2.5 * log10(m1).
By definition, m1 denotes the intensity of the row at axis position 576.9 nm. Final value -1.48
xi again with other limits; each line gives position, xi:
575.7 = -1.42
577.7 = -1.41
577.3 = -1.49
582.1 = -1.44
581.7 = -1.48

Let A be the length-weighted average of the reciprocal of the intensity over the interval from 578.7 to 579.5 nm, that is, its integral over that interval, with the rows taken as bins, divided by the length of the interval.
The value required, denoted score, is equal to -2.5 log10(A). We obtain 1.52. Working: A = 0.248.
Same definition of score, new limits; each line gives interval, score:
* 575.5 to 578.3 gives 1.43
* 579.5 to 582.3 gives 1.47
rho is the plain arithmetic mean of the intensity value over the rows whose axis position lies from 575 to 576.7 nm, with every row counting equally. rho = 3.78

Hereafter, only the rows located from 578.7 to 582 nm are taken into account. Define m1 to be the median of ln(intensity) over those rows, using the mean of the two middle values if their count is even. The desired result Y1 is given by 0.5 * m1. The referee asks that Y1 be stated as 0.686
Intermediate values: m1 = 1.37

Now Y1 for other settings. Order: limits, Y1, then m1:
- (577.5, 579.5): 0.651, 1.30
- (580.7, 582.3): 0.684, 1.37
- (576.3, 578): 0.677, 1.35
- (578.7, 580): 0.683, 1.37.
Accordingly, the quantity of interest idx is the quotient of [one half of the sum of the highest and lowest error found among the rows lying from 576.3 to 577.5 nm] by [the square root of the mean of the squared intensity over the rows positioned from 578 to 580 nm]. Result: 0.0646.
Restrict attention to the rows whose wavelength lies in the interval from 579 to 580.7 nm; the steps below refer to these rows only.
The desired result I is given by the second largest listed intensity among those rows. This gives 4.16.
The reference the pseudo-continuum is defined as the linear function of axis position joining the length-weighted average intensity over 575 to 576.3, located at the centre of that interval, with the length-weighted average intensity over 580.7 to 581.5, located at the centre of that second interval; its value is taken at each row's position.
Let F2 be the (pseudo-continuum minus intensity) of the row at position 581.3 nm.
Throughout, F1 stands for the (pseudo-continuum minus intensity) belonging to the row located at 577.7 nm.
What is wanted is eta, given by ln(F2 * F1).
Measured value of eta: -3.56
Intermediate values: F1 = 0.2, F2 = 0.1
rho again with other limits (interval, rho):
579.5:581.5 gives 3.93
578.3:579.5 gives 3.88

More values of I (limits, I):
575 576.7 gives 3.847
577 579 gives 3.923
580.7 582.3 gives 3.964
